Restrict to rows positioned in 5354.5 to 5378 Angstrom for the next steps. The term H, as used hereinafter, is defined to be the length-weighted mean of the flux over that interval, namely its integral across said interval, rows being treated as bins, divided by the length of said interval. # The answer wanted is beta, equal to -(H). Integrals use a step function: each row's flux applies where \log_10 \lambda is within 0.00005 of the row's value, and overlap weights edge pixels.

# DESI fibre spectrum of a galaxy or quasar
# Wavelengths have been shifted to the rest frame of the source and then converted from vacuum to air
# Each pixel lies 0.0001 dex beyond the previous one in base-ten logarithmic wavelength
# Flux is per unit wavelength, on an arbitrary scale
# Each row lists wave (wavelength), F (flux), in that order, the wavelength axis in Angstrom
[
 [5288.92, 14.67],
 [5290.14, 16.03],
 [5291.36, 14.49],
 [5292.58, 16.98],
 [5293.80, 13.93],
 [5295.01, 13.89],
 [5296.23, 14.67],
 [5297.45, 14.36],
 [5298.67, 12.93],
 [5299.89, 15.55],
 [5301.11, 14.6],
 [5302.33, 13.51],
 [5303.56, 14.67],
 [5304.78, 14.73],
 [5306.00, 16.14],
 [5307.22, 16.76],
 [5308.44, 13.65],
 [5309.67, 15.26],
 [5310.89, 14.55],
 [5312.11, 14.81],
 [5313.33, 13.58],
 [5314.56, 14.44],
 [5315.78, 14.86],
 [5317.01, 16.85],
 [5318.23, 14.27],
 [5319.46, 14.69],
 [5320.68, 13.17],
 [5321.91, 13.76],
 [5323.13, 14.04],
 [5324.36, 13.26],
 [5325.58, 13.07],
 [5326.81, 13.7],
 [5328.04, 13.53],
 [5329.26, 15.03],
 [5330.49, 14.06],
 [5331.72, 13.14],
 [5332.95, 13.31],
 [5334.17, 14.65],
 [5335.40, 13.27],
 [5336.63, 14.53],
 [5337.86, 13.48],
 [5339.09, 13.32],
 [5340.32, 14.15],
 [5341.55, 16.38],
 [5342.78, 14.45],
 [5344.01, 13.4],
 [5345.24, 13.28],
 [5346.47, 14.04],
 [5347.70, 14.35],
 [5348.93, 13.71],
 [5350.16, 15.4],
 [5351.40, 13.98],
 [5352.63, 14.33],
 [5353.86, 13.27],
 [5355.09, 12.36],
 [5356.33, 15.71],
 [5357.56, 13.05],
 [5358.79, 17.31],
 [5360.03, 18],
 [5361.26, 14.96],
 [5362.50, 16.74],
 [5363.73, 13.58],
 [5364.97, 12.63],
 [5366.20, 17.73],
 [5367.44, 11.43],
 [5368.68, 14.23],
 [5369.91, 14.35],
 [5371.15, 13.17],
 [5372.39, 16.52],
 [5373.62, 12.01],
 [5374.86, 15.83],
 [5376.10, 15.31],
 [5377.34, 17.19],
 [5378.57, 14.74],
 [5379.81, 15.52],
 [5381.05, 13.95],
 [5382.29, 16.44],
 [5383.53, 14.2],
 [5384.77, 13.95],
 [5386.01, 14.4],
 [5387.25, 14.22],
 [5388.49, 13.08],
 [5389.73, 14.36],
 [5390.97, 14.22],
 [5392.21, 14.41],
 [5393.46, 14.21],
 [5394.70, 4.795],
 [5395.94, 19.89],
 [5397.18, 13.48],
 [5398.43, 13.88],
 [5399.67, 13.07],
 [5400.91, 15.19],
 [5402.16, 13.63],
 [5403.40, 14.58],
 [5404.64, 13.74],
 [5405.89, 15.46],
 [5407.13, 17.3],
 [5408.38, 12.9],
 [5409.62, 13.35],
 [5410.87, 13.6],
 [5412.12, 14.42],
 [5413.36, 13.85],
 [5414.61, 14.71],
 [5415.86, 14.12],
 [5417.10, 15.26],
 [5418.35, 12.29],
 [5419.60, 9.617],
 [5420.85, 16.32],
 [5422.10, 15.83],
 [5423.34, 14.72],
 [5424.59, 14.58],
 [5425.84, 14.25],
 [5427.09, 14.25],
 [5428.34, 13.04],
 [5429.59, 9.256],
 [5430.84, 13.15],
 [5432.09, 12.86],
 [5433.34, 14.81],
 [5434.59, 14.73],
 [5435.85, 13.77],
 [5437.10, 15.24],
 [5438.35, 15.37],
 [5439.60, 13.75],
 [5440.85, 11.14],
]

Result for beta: -14.9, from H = 14.9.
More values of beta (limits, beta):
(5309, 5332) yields -14.2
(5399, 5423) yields -14.2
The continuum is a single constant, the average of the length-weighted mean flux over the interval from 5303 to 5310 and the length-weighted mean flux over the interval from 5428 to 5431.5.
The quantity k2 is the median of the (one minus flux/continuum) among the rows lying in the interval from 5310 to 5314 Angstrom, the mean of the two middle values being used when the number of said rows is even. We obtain -0.081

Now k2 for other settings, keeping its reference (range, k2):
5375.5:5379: -0.137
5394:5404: -0.021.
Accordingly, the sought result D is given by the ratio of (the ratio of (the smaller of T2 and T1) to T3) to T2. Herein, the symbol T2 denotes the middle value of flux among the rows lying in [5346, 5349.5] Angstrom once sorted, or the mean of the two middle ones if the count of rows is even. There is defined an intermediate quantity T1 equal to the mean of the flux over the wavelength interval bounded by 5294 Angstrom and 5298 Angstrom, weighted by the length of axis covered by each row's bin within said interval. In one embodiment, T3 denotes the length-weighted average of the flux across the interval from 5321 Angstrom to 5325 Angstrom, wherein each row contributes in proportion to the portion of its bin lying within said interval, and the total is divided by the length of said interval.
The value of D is 0.073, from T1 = 14.3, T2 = 14.0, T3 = 13.7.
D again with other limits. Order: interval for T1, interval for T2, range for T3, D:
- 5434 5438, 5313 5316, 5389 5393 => 0.070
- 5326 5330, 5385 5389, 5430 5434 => 0.074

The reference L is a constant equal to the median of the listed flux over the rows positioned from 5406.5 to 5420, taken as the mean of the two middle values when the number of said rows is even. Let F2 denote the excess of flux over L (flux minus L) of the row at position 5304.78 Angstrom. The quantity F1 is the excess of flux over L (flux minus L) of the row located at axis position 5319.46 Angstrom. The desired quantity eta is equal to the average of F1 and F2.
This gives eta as 0.9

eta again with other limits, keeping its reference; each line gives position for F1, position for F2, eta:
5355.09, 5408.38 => -1.2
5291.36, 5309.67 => 1.0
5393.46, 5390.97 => 0.4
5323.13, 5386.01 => 0.4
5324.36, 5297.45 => 0.0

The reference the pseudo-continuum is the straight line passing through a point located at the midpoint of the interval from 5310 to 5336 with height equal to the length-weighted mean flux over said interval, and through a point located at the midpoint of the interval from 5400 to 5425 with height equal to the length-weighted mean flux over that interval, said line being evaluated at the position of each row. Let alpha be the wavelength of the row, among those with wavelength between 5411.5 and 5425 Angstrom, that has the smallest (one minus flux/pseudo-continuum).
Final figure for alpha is 5420.85 Angstrom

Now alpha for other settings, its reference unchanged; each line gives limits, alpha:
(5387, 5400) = 5395.94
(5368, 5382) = 5377.34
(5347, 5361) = 5360.03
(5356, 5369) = 5360.03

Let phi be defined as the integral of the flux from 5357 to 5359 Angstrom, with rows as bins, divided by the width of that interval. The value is 14.8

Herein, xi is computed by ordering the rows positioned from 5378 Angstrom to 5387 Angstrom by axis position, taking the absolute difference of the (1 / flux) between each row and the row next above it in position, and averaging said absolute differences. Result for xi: 0.006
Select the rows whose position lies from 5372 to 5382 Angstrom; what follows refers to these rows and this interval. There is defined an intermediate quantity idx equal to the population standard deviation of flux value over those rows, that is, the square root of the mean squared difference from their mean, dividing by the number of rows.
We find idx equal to 1.5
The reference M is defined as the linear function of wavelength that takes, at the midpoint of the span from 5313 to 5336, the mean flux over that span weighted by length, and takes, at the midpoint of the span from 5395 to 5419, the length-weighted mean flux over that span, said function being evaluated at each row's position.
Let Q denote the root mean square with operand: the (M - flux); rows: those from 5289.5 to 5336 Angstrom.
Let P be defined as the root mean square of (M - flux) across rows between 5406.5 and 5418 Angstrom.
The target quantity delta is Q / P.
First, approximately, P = 1.2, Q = 1.2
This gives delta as 0.9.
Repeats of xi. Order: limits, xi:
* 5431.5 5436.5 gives 0.005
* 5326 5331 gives 0.004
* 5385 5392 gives 0.004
